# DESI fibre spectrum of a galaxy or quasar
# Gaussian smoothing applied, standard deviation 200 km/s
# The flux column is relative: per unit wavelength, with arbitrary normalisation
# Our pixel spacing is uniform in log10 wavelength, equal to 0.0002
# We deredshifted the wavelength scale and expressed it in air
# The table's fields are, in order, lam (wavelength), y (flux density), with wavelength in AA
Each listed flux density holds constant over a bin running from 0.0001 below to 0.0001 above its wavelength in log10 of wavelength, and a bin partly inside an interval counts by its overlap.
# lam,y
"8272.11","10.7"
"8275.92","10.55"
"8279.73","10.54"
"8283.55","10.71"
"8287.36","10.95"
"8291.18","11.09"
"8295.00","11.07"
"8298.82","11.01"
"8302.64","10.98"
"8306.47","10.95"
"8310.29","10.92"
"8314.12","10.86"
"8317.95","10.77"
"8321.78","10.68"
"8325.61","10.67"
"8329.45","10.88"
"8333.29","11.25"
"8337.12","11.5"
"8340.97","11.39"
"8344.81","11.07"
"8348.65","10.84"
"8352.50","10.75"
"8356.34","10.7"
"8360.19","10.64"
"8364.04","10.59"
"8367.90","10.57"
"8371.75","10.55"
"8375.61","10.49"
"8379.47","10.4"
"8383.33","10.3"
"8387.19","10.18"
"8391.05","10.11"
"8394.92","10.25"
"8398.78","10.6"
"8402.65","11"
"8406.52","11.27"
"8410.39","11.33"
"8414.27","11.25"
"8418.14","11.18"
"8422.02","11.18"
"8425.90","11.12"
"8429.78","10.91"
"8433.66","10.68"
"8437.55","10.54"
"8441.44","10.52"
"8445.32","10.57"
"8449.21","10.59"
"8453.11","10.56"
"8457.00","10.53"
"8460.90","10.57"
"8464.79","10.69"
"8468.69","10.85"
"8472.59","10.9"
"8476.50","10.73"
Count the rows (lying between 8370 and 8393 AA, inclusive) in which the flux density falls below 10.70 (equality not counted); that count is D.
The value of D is 6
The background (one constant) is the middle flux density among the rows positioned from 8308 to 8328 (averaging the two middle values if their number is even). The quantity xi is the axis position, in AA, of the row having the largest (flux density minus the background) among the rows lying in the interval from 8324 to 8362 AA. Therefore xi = 8337.12 AA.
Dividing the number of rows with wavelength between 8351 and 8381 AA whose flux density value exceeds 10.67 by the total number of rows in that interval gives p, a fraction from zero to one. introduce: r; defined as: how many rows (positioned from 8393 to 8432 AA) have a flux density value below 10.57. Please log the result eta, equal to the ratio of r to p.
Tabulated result 4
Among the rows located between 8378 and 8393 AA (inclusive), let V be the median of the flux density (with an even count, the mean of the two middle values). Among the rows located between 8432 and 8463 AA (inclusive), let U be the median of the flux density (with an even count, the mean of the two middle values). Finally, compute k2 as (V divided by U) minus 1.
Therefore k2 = -0.031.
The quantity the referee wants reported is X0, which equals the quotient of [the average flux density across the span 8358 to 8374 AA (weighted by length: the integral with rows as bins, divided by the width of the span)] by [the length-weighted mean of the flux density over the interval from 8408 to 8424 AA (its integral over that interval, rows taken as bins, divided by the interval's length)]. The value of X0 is 0.94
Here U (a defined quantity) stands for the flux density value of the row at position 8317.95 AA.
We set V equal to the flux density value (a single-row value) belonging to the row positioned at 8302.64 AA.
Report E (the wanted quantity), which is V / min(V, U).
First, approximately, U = 10.77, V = 10.98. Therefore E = 1.02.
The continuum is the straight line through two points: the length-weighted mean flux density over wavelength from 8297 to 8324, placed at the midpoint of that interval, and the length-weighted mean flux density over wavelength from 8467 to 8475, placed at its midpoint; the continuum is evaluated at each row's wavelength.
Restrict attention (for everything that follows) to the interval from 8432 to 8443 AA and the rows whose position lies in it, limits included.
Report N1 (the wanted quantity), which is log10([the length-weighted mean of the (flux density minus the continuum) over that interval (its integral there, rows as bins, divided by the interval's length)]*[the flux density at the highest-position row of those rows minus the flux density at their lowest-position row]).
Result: -1.34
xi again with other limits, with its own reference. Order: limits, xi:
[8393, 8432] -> 8410.39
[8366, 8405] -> 8402.65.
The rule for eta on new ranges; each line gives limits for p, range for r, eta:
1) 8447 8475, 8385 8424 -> 7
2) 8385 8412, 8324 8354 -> 0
